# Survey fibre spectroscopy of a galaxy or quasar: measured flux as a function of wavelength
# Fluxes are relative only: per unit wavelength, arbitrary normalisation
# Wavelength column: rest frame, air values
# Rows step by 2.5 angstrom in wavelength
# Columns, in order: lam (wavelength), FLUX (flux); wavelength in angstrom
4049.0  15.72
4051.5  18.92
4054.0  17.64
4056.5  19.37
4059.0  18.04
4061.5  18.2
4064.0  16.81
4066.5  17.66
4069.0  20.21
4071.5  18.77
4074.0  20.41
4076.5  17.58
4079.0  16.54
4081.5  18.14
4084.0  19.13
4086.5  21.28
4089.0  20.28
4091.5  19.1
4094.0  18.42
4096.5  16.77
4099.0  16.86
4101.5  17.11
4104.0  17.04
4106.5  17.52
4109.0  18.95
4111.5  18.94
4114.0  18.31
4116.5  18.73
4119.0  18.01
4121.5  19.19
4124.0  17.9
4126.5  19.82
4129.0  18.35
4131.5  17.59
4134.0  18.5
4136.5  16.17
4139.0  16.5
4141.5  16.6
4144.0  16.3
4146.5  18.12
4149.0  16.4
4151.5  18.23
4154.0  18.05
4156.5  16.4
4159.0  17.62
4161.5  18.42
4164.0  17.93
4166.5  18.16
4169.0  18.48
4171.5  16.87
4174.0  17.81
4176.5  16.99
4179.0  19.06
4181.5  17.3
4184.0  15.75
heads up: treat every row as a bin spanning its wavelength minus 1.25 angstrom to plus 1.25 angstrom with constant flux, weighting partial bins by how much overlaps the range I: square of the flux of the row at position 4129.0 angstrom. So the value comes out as 337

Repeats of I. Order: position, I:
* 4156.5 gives 269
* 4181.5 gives 299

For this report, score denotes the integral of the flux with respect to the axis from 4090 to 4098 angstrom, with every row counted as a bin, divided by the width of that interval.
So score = 18.1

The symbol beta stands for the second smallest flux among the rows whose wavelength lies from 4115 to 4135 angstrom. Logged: 17.9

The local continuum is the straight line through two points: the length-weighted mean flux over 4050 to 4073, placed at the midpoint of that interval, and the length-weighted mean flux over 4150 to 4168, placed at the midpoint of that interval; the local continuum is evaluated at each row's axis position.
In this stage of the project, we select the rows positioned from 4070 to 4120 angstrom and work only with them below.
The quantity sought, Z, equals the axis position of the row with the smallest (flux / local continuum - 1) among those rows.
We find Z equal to 4079.0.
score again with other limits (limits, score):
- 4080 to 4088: 19.4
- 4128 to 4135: 18.1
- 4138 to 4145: 16.5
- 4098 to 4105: 17.0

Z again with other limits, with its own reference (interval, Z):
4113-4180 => 4136.5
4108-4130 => 4124.0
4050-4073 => 4064.0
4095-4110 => 4096.5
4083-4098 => 4096.5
